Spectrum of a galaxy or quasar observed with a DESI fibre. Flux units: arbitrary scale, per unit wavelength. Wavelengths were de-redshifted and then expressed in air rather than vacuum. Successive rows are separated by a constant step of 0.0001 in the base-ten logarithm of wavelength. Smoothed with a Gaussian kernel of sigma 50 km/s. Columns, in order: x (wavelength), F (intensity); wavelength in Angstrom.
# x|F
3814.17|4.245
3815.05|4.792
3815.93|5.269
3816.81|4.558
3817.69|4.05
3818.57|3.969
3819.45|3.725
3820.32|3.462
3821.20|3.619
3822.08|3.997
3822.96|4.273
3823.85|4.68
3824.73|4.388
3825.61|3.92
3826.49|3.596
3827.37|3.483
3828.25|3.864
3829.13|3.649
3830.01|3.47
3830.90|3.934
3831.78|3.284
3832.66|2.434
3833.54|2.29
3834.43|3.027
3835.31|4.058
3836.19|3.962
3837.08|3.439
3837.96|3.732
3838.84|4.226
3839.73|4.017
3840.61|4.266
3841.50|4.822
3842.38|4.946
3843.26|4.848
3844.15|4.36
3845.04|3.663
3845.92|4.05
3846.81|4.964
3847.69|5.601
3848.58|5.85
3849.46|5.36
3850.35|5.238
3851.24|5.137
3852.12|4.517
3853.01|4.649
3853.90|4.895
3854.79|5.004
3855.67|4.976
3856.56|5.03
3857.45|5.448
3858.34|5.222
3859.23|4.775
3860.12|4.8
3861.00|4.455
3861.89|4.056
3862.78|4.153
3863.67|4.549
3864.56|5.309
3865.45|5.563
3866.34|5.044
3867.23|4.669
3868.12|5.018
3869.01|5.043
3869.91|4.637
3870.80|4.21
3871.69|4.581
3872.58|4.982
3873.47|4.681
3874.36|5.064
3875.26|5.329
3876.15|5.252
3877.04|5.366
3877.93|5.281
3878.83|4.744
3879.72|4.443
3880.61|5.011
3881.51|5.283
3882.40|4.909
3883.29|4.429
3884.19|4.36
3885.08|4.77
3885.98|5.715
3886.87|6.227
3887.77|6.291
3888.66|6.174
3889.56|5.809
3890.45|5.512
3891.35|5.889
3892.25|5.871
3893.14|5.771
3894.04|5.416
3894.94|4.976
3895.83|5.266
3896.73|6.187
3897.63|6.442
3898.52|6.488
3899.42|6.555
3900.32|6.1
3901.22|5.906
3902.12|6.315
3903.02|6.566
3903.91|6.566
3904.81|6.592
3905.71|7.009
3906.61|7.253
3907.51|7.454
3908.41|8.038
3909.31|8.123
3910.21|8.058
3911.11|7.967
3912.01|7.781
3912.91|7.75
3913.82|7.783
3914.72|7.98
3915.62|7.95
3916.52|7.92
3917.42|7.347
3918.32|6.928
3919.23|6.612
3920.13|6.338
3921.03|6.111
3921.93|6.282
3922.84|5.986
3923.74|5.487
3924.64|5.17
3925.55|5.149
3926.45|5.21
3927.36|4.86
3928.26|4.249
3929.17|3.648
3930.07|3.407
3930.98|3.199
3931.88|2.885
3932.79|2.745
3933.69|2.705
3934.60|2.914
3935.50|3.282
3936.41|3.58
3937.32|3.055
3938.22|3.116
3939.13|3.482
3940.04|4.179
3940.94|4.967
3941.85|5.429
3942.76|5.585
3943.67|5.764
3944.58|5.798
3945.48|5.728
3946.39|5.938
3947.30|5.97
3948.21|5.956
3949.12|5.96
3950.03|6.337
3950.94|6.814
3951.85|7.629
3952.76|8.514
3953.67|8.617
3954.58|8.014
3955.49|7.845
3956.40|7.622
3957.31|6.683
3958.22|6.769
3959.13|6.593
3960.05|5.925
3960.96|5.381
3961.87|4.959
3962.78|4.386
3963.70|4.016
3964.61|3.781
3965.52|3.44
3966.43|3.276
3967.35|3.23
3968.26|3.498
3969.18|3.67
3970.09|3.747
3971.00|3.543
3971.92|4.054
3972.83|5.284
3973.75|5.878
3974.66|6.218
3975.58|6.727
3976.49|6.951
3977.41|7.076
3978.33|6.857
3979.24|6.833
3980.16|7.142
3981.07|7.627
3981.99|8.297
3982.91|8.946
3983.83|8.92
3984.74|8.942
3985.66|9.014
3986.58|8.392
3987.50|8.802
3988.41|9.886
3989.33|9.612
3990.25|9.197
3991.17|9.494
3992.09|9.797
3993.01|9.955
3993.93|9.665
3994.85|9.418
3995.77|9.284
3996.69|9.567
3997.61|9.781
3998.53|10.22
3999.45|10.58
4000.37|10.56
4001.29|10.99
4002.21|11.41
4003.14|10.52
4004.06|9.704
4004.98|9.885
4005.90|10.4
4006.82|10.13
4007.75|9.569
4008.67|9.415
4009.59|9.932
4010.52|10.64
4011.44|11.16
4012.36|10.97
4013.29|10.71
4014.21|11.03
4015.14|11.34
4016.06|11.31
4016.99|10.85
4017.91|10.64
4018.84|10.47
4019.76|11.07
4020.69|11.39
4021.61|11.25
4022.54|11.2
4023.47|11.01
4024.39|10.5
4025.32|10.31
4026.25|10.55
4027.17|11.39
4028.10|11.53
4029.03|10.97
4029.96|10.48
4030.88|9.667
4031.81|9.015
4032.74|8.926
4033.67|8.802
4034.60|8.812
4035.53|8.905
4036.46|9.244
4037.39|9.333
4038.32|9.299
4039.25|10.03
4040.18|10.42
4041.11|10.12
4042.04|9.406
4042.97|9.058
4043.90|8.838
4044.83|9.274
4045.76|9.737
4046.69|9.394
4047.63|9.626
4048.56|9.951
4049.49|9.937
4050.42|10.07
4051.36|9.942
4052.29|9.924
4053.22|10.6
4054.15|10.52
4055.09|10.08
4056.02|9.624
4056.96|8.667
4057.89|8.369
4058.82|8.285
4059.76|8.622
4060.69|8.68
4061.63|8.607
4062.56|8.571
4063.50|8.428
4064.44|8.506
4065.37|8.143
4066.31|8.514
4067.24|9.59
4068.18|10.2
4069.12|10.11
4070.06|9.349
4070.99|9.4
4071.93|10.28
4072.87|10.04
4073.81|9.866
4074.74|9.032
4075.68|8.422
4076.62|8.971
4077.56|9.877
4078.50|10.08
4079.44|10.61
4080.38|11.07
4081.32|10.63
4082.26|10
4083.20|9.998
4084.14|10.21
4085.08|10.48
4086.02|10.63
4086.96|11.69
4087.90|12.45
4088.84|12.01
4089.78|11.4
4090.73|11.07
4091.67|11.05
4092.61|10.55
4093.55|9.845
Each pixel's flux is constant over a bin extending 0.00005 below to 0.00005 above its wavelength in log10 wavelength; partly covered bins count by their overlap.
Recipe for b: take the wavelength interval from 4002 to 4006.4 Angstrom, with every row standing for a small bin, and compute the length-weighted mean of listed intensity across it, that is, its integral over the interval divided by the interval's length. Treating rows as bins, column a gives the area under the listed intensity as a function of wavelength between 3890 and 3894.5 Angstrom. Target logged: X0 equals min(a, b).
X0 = 10.3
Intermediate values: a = 26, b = 10.3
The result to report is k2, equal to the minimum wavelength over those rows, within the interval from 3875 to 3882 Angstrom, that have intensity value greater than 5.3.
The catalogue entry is 3875.26 Angstrom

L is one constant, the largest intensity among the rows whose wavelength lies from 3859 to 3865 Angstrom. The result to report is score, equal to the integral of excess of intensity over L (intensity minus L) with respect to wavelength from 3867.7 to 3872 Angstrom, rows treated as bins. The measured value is -3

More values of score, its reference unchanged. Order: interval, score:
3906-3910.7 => 12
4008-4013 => 25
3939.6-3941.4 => -1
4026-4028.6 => 15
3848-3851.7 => 0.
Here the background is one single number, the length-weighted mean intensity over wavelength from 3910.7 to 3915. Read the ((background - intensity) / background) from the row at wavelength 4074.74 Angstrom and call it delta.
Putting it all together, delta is -0.15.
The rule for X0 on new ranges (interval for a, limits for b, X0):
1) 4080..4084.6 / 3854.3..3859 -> 5.1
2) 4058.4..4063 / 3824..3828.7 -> 3.9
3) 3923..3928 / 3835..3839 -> 3.9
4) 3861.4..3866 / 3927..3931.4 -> 3.9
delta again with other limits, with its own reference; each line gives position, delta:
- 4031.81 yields -0.15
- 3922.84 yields 0.24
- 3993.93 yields -0.23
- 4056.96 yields -0.11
